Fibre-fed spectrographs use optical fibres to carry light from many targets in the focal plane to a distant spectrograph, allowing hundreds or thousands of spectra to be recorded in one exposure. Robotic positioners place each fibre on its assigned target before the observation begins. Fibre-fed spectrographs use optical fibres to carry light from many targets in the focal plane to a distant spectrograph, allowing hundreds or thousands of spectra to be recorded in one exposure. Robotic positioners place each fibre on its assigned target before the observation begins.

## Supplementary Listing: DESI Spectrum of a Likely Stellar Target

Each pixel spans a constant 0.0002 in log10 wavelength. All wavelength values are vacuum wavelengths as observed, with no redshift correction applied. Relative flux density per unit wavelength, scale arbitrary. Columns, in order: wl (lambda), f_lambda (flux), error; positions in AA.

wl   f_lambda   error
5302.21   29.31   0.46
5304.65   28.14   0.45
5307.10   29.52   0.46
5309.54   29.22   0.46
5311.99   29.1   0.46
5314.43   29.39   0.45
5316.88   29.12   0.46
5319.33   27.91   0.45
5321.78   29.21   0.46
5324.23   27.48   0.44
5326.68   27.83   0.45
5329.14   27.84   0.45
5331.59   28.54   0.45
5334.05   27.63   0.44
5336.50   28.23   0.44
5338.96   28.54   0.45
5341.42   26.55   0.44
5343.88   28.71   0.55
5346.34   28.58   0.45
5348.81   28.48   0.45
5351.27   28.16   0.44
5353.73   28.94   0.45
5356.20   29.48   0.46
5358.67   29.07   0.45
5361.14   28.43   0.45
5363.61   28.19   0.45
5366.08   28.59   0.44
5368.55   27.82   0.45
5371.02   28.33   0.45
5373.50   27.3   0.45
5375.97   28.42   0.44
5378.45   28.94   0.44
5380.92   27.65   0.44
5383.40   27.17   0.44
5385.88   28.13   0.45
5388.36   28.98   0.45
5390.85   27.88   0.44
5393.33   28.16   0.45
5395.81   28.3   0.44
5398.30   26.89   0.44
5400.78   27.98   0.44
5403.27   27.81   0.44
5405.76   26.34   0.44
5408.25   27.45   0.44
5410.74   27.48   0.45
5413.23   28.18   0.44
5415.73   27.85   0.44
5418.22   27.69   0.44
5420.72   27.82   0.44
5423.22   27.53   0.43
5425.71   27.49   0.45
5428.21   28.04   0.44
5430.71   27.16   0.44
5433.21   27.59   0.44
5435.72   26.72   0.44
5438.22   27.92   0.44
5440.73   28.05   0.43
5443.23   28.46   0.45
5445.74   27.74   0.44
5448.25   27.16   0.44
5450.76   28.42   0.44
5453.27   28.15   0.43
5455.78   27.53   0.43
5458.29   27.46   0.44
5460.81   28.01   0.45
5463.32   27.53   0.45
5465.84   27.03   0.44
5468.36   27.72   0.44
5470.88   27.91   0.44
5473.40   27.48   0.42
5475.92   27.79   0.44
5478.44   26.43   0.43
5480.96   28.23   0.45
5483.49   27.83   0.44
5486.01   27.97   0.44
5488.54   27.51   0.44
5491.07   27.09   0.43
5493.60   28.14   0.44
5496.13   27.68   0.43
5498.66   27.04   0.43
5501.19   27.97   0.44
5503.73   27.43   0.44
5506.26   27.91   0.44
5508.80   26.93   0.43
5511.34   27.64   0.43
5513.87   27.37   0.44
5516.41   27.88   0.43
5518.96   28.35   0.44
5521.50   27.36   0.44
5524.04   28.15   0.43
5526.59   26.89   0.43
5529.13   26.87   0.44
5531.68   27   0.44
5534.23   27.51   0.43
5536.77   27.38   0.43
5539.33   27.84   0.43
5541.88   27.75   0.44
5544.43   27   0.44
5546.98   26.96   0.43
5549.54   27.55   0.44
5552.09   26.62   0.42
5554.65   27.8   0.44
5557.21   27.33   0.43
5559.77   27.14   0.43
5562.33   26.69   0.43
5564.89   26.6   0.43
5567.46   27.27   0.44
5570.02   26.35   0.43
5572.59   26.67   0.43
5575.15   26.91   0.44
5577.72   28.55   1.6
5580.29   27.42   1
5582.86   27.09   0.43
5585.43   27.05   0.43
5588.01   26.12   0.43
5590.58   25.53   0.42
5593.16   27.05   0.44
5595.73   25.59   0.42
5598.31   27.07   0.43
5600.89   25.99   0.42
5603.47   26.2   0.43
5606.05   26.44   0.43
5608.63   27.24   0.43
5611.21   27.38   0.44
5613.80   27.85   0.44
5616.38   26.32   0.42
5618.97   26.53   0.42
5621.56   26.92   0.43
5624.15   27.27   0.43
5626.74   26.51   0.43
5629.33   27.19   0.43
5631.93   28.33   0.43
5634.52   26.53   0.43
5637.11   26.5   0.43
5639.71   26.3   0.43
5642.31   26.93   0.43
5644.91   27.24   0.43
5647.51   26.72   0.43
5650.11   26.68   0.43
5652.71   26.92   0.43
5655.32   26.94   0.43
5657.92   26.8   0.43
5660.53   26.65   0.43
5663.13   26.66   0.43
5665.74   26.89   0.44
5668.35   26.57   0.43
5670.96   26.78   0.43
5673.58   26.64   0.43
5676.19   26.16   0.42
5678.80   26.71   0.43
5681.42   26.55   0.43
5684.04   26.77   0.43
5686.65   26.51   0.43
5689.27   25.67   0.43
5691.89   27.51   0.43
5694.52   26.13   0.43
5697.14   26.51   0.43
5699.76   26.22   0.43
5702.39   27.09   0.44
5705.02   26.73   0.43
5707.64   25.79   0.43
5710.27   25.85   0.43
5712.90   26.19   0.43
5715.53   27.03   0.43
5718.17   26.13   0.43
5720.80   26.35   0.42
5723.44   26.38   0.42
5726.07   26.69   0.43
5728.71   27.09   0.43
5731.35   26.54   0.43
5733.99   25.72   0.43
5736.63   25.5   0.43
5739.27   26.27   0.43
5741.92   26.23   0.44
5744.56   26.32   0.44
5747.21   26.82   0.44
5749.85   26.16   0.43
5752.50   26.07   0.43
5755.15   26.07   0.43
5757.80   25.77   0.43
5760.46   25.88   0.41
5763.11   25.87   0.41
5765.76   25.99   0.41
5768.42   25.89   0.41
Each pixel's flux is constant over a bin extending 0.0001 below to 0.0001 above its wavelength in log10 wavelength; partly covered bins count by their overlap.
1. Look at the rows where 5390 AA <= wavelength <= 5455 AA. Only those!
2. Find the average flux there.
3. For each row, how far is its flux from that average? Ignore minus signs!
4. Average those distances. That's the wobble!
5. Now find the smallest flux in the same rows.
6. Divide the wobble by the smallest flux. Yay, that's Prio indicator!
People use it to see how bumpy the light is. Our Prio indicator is 0.015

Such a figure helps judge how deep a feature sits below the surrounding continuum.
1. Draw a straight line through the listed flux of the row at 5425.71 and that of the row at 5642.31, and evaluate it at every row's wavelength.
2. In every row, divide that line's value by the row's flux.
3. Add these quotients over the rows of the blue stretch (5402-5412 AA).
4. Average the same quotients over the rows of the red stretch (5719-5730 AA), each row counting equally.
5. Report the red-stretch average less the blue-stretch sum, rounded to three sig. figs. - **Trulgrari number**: -3.04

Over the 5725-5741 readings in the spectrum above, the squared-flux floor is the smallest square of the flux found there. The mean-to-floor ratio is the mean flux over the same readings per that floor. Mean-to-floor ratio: 0.0404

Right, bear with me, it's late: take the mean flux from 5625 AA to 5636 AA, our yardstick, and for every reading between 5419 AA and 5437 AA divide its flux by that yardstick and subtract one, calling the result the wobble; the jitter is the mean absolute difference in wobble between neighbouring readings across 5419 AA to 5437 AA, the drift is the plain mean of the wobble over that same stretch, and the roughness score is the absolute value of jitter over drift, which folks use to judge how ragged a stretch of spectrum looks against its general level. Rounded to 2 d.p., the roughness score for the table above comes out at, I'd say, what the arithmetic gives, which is 1.51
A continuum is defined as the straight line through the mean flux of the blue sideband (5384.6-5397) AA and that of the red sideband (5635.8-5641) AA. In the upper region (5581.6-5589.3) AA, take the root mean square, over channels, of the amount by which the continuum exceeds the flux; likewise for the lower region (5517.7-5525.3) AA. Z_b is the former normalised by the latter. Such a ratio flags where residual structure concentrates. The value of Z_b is 0.6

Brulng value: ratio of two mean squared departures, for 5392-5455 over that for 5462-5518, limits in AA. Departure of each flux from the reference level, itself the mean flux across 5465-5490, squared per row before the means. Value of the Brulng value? 1.5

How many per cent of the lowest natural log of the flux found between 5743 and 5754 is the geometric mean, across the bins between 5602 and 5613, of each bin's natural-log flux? 100.9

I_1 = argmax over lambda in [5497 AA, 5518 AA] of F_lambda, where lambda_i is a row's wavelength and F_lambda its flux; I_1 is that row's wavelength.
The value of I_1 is 5501.19 AA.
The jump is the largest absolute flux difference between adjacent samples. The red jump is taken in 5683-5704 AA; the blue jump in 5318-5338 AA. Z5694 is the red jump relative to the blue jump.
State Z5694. 1.1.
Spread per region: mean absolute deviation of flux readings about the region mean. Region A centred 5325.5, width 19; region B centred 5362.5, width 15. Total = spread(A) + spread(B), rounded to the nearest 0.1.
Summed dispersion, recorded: 1.0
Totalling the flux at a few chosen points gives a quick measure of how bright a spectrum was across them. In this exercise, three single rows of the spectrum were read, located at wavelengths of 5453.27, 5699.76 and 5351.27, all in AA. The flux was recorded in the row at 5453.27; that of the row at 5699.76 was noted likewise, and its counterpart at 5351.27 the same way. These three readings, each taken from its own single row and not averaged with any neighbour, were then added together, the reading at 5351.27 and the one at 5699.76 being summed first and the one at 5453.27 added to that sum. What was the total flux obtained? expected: 82.5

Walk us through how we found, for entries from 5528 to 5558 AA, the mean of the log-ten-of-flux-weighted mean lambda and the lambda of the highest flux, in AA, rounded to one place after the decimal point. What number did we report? 5541.2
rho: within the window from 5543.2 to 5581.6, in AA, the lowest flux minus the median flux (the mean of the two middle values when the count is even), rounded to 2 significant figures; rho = -0.65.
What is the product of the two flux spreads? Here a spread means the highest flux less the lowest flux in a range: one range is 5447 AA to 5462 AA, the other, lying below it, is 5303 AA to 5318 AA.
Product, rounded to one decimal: 1.7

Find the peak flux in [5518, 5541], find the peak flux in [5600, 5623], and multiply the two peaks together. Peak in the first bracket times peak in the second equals 790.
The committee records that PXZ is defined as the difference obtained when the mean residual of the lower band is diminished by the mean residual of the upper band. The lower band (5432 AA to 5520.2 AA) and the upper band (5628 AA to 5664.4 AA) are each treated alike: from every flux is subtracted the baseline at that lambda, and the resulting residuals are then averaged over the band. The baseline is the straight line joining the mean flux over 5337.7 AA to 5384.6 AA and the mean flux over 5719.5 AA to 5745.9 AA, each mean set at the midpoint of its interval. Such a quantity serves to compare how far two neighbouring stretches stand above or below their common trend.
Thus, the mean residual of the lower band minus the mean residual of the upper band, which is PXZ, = -0.1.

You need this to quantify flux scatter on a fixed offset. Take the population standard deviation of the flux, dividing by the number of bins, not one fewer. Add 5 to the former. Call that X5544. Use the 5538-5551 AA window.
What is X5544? 5.37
